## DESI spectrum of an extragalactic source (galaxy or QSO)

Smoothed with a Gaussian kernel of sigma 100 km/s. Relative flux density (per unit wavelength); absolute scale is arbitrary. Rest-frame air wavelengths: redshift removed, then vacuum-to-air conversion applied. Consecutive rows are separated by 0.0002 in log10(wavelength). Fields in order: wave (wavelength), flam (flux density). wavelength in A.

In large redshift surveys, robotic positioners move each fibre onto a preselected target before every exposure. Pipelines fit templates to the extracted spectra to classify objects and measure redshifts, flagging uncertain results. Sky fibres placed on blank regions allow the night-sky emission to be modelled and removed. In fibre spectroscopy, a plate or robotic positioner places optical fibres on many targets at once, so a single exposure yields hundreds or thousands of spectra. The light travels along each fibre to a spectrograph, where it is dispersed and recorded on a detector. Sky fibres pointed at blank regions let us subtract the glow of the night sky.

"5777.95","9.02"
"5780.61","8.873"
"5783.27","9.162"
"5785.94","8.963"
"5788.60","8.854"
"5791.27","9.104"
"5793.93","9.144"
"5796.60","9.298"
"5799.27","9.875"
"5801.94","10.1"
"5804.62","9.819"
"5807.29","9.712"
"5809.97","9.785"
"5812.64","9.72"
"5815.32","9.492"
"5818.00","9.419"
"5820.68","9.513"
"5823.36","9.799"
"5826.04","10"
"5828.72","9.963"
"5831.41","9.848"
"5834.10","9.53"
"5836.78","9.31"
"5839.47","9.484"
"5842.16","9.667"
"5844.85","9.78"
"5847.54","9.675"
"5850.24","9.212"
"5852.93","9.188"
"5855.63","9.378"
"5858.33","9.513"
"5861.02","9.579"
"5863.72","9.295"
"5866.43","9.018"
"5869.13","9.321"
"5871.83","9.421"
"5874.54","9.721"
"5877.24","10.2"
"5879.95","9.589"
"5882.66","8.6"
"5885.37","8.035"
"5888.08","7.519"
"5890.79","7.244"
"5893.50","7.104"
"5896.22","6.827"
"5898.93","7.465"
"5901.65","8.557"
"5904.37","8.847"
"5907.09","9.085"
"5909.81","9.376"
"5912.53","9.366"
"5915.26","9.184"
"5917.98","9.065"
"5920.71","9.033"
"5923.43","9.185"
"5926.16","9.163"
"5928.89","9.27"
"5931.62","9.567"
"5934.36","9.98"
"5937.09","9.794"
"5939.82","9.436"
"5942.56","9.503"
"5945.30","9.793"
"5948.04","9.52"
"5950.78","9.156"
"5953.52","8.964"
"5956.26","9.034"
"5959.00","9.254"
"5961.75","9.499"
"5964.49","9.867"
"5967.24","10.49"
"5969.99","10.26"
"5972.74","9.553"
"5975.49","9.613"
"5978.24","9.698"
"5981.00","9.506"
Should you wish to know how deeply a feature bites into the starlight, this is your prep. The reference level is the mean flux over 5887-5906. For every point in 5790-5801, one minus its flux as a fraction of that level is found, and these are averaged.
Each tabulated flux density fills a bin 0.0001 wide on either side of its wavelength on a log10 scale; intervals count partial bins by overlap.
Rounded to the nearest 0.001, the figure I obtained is -0.223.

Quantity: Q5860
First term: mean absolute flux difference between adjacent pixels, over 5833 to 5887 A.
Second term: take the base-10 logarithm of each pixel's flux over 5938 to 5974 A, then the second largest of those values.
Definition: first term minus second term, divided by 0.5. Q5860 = -1.43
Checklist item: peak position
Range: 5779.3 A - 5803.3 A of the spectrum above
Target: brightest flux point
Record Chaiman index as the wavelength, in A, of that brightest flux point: 5801.94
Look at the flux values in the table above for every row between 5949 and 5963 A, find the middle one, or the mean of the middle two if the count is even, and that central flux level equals 9.16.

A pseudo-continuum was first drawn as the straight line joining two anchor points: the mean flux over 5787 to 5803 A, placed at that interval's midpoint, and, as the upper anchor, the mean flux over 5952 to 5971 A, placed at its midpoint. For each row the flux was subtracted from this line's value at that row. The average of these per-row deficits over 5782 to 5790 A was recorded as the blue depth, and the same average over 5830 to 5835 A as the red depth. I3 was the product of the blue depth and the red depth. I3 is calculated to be -0.1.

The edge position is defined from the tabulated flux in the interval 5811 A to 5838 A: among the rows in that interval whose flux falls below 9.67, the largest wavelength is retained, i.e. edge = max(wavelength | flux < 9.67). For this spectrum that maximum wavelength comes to 5836.78 A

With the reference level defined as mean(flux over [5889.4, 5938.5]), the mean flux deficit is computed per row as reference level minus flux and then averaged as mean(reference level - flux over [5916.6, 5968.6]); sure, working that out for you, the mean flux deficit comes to -0.7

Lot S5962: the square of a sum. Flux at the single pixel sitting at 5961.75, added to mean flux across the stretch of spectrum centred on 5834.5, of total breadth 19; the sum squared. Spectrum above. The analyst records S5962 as 368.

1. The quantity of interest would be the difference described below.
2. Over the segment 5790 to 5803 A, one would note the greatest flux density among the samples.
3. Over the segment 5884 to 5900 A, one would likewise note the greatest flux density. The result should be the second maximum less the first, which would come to -2.1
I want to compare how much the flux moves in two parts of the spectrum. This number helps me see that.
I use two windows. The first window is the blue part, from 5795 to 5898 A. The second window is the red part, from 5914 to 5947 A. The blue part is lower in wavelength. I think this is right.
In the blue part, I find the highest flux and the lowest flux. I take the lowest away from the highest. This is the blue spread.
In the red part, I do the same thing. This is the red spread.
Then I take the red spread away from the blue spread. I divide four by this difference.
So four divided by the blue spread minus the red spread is 1.6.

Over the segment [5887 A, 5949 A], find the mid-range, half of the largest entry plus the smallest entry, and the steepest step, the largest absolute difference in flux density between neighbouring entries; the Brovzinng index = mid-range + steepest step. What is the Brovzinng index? 9.50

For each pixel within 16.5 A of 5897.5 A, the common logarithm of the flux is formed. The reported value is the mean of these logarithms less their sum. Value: -10.0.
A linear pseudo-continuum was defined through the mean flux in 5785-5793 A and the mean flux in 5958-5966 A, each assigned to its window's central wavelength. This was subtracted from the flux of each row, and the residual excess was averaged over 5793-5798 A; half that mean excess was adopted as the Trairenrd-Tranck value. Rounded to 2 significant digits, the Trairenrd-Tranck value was 0.11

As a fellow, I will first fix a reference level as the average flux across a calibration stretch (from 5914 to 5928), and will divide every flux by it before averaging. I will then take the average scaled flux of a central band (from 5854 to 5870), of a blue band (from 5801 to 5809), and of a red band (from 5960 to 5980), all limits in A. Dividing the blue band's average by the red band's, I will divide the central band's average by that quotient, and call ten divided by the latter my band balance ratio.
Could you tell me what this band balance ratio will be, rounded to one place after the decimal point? 9.8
